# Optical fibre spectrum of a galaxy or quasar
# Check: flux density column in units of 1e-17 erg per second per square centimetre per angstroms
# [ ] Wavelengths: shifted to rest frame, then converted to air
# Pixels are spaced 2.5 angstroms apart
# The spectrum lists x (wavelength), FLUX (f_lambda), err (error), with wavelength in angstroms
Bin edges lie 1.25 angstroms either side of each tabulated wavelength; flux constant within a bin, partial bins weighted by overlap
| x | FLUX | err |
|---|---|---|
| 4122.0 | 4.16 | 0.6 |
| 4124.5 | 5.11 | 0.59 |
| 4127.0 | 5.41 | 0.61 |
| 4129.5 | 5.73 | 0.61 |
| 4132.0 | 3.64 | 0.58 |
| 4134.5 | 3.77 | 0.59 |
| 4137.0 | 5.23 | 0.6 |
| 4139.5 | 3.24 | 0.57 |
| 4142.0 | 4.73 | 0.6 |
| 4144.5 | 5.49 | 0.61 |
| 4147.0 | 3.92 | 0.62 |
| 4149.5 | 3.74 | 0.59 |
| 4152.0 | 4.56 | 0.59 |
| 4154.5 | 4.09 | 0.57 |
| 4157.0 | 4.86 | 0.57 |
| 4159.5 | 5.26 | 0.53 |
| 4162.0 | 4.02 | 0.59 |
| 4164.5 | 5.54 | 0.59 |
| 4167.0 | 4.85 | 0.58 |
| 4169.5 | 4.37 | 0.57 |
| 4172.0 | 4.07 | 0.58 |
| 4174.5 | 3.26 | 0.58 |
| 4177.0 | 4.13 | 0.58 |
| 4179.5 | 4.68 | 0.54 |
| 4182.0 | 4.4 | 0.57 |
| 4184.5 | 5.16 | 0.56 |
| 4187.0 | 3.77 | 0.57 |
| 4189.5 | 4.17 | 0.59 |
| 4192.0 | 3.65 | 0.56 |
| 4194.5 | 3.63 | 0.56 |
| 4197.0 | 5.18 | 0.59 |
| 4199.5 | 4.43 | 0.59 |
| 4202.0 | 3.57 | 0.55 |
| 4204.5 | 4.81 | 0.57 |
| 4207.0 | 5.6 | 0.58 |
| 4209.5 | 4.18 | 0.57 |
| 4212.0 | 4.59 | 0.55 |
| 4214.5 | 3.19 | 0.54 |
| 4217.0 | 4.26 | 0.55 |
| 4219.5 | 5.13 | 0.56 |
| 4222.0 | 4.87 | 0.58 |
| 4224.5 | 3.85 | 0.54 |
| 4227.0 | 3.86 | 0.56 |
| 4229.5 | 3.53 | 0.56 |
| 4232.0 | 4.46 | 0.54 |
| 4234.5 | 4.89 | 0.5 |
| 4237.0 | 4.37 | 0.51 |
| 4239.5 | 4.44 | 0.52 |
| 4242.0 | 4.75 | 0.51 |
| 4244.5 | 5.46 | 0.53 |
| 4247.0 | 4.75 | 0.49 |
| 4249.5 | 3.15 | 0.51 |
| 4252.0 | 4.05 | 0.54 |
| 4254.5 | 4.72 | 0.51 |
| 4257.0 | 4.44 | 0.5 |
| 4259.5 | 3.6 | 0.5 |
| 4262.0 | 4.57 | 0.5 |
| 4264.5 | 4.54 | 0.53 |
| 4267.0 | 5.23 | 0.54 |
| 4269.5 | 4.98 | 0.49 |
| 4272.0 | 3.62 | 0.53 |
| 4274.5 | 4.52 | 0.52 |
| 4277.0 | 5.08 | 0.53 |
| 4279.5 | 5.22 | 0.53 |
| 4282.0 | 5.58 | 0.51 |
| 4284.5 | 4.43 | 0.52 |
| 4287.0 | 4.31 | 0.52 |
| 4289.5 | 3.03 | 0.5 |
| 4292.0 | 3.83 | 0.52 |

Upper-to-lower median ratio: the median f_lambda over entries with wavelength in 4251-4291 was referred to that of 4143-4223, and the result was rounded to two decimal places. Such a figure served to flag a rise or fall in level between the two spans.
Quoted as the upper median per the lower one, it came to 1.03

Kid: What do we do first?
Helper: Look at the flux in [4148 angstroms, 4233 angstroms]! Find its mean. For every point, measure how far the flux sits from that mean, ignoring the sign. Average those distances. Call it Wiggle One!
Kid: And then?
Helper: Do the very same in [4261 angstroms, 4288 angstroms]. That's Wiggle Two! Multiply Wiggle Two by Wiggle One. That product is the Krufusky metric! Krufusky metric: 0.23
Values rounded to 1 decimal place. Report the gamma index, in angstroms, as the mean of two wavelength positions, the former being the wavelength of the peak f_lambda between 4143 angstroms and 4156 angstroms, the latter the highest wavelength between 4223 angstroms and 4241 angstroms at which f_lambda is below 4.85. 4192.0 angstroms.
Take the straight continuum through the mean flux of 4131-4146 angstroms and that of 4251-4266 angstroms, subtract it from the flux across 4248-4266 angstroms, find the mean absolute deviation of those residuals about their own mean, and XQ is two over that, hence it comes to 4.2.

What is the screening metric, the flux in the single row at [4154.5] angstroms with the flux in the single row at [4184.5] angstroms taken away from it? -1.1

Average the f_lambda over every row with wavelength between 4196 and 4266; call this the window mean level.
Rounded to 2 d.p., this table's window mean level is 4.40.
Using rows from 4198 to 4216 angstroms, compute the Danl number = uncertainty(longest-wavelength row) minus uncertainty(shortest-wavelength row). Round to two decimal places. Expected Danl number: -0.05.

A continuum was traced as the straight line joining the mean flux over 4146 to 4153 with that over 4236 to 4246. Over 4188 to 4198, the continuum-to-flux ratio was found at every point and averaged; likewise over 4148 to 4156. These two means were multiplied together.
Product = 1.08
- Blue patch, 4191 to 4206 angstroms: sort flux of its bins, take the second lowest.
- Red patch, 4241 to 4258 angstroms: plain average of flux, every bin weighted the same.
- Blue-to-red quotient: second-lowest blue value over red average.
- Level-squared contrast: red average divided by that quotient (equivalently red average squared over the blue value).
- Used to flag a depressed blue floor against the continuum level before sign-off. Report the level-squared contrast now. 5.51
